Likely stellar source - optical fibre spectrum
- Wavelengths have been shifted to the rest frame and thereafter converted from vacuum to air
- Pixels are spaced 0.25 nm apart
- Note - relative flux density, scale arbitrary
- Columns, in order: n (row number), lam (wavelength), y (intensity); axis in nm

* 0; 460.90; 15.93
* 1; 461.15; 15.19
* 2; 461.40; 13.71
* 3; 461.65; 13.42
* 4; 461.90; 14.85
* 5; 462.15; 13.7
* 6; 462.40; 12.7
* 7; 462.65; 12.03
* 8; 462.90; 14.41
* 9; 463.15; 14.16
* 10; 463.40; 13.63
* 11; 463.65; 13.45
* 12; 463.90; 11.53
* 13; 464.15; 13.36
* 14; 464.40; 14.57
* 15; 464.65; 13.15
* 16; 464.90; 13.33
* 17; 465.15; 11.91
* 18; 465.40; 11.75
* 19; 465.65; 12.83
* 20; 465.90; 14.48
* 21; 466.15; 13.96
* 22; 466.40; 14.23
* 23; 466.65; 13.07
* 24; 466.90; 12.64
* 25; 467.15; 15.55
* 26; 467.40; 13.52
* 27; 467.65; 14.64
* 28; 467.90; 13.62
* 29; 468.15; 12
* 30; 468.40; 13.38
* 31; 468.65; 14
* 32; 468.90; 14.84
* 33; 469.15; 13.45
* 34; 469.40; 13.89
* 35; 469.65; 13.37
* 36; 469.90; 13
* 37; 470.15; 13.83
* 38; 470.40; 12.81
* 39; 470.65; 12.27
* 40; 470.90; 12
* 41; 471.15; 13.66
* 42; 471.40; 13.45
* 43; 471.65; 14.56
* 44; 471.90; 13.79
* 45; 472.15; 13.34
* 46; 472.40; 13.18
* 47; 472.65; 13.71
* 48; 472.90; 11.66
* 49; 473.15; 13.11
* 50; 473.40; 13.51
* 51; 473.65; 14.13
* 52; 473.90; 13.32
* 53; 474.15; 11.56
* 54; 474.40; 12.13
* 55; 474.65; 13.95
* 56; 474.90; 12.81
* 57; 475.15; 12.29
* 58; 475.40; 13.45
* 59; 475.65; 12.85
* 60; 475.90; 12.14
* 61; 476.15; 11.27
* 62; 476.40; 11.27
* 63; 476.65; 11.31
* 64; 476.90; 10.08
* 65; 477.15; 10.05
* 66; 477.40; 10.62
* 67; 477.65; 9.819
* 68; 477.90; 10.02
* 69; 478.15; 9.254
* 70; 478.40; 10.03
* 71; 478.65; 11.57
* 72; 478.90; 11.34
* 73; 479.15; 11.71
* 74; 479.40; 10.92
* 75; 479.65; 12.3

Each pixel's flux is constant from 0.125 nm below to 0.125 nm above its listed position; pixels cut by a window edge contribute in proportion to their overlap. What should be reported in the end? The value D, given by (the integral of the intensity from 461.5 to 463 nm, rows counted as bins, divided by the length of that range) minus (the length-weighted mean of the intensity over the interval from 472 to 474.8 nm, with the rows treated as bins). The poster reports 0.4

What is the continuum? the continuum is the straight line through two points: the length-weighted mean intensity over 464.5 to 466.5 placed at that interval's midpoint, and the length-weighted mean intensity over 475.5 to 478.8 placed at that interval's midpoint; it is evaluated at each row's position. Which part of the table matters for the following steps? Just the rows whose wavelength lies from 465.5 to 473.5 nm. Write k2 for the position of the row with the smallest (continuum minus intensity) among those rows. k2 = 467.15 nm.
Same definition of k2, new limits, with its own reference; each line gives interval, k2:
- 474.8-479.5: 475.40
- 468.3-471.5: 468.90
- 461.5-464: 461.90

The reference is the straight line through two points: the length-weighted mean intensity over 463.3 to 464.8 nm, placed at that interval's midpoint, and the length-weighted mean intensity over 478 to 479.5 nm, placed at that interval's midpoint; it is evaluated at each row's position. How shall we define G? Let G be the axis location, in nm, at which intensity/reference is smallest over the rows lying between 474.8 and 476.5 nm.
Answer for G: 476.15 nm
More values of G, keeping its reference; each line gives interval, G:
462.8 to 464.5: 463.90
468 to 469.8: 468.15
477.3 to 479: 478.15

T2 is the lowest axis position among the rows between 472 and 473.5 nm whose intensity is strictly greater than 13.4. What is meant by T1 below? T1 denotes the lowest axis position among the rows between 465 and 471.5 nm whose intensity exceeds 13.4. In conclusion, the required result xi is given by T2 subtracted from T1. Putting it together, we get -6.75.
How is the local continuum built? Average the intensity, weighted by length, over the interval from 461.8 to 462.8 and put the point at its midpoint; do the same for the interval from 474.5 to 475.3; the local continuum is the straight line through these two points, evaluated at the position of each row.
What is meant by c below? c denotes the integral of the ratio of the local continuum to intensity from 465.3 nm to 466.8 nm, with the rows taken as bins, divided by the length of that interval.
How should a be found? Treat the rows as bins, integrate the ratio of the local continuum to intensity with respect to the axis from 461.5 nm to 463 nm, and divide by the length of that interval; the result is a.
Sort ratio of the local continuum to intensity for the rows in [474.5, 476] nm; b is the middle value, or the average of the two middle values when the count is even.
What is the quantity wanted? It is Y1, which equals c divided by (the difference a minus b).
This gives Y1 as -44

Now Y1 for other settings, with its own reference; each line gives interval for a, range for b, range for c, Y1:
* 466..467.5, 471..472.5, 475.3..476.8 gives -135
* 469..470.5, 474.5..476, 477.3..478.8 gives -37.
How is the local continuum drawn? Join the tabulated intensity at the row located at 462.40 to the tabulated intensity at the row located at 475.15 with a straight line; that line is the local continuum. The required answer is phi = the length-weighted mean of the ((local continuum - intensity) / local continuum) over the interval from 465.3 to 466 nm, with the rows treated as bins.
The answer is -0.03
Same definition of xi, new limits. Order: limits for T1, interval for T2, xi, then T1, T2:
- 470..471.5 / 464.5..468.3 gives 4.25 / 470.15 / 465.90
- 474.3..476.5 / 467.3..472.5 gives 7.25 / 474.65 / 467.40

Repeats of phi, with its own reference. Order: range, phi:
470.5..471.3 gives -0.02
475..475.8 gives -0.05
